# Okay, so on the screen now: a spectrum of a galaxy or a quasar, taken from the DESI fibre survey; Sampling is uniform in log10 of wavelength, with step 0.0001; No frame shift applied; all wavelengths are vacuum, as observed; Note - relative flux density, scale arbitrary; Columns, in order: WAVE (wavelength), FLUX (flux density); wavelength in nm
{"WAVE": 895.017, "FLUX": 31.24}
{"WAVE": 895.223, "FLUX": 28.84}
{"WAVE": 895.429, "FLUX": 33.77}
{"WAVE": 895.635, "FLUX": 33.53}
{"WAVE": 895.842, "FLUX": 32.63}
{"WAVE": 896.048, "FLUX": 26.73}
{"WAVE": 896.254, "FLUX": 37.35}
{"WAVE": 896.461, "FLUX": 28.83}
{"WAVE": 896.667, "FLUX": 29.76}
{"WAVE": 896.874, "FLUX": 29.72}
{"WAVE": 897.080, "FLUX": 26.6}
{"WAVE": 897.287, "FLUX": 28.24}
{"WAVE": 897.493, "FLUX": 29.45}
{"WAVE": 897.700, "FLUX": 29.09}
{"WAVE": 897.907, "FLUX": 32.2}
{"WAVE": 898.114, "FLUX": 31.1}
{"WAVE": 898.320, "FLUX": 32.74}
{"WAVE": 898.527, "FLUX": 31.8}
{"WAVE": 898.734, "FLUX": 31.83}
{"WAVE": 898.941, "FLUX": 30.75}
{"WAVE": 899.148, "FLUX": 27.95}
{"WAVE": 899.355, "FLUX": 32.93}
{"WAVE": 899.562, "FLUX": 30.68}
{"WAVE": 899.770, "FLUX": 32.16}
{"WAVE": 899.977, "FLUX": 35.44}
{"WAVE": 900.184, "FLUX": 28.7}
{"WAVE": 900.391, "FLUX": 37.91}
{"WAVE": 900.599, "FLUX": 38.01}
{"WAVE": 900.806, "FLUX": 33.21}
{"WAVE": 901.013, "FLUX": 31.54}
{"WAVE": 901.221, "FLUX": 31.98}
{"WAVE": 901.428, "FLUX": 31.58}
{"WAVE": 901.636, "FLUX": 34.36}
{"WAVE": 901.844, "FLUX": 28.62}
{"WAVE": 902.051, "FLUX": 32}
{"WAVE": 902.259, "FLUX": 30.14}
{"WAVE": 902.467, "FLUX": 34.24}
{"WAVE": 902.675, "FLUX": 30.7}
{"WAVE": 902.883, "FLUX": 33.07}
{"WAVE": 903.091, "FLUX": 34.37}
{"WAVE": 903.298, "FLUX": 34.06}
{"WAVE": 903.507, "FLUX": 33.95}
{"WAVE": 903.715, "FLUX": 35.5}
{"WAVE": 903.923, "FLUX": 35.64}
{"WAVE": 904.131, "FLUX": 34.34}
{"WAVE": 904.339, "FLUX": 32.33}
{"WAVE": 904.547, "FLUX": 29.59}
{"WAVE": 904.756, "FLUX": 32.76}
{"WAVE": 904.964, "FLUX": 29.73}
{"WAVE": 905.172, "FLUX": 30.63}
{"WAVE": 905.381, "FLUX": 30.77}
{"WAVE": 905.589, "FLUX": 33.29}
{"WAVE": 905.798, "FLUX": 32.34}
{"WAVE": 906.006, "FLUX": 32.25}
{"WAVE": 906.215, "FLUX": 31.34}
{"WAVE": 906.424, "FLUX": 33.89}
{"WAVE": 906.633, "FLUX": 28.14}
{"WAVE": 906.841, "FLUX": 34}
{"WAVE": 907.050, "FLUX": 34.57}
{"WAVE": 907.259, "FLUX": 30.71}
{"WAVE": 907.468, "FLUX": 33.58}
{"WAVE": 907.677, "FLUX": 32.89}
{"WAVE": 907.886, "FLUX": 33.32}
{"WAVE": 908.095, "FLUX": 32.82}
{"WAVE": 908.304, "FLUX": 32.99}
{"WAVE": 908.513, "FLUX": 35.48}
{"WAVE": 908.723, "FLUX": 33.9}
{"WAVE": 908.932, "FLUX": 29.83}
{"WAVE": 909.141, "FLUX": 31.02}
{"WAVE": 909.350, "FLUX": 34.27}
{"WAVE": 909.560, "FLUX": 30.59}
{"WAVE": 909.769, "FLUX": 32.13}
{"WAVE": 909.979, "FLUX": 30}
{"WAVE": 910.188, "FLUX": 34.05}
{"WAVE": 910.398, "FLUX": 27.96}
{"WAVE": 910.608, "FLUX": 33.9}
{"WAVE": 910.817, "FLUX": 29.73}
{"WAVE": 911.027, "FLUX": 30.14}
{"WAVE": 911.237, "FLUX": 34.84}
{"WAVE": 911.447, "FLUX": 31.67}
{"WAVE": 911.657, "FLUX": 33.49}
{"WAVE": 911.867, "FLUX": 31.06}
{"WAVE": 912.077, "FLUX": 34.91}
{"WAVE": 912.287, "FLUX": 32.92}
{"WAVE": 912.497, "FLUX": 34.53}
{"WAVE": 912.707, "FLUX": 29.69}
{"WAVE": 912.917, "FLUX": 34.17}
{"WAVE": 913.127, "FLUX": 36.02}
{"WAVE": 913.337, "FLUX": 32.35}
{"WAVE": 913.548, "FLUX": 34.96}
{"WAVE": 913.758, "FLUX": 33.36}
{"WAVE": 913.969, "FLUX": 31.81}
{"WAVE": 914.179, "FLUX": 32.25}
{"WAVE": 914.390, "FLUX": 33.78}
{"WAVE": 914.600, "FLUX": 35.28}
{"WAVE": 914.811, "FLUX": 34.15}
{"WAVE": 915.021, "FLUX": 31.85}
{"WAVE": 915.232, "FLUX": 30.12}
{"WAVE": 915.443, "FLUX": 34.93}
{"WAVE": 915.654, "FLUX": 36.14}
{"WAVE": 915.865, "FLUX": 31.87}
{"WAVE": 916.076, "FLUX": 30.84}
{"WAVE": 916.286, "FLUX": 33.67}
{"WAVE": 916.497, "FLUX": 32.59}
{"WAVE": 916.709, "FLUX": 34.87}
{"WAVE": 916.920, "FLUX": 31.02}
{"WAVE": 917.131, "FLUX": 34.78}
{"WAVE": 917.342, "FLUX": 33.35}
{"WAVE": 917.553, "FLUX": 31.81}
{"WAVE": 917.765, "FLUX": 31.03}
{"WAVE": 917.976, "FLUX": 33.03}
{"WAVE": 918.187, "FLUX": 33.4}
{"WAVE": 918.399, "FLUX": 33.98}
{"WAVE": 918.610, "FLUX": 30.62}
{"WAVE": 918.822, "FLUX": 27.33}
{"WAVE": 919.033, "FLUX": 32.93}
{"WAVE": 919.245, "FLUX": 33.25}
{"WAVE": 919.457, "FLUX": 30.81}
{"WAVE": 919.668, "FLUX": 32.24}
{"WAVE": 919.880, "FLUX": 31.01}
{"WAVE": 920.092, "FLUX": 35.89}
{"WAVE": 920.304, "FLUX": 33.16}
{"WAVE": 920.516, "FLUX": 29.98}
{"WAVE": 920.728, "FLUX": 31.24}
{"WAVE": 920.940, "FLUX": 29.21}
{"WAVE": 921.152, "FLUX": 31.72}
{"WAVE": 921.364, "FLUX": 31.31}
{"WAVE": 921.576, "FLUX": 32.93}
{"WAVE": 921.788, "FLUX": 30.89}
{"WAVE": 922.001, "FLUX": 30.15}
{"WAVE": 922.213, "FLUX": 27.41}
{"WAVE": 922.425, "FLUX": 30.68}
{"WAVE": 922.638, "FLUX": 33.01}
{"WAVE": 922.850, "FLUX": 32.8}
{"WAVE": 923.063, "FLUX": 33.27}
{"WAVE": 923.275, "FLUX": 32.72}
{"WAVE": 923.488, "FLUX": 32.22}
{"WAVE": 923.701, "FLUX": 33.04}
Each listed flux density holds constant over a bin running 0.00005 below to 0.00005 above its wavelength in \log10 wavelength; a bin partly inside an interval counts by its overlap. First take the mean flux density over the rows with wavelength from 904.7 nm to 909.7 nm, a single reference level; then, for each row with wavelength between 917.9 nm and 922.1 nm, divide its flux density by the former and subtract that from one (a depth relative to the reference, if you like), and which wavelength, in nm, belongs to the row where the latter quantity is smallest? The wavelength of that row 920.092 nm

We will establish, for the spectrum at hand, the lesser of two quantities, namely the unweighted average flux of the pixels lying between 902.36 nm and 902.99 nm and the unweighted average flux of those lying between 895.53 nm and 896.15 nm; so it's 31.0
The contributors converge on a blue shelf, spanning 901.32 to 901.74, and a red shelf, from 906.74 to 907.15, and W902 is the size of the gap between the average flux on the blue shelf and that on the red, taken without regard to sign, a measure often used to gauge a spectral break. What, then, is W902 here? 1.3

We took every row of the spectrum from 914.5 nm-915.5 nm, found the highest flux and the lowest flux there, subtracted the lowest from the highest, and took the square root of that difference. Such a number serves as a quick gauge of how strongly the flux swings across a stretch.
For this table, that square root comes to 2.3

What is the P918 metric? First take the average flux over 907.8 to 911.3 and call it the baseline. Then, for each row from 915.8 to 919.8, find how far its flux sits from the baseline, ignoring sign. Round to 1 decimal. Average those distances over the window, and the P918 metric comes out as 1.4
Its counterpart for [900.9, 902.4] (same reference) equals 1.3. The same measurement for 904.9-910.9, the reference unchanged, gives 1.7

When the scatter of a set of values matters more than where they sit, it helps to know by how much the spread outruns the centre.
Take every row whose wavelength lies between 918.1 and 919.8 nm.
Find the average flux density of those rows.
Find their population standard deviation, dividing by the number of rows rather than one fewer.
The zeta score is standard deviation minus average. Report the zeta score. -29.8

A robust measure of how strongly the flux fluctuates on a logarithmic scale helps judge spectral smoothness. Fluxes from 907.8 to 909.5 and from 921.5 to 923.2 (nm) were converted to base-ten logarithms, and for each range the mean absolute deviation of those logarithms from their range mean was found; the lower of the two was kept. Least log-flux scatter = 0.0174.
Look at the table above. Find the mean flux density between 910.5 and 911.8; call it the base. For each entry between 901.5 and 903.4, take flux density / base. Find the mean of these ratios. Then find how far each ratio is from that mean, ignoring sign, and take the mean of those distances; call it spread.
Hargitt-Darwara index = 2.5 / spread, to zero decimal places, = 45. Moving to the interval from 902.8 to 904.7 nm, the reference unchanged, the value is 61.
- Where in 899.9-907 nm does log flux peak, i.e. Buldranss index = 900.599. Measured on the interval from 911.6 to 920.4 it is 915.654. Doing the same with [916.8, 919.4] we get 917.131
